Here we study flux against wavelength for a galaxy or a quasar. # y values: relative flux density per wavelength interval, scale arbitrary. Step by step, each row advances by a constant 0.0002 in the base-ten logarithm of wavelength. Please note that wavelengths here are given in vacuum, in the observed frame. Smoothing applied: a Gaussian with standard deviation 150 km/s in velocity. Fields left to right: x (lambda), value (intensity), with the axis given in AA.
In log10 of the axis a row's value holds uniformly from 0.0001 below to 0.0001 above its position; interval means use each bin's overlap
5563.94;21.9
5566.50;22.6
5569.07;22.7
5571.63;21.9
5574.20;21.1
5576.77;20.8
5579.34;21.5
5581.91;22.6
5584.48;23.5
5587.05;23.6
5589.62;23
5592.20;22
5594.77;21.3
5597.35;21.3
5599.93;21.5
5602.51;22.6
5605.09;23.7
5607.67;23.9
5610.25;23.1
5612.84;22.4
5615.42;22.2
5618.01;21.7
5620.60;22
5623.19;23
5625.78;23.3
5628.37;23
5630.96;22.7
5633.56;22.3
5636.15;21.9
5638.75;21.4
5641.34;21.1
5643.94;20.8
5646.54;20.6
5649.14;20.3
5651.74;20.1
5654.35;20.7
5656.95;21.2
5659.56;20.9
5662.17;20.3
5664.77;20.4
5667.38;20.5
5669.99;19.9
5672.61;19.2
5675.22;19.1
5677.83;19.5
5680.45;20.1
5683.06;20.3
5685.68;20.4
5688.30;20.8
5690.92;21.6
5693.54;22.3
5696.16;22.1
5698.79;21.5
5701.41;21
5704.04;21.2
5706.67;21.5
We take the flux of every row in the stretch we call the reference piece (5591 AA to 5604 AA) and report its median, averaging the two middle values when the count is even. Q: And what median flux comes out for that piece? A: 21.5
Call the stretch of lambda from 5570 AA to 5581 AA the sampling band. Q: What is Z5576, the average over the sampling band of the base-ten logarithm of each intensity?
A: 1.33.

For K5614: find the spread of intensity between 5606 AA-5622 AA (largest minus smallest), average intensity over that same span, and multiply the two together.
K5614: 50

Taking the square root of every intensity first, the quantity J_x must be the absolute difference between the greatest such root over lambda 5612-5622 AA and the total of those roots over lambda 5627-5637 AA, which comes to 14.2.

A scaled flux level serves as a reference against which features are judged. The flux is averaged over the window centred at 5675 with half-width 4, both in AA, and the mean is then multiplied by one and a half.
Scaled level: 28.9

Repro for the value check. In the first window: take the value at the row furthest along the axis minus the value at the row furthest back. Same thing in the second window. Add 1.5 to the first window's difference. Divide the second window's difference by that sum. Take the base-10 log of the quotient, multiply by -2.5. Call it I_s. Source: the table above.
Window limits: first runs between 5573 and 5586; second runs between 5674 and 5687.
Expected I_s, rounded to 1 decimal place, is 1.2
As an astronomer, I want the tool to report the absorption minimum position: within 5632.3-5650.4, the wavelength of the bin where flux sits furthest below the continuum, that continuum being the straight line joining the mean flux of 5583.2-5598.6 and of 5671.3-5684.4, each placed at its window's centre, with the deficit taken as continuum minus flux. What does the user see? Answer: 5649.14 AA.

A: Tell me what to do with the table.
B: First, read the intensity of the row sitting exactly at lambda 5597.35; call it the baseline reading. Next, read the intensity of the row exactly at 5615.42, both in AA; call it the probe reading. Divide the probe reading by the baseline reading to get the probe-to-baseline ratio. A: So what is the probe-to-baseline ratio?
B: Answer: 1.042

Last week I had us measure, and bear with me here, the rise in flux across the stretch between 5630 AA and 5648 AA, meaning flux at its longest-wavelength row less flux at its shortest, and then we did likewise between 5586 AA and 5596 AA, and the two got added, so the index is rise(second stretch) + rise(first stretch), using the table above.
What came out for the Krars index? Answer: -4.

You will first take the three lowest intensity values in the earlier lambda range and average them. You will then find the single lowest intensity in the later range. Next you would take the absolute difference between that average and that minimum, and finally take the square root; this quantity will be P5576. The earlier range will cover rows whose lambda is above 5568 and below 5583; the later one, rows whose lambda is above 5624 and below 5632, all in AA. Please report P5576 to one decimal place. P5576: 1.3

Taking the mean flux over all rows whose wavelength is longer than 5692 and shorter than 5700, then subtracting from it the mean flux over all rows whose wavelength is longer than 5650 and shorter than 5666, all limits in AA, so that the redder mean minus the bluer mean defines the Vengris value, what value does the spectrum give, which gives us 1.4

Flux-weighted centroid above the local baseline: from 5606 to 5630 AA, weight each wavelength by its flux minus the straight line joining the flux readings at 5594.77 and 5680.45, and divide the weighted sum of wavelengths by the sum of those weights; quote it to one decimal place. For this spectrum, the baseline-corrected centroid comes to 5618.0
